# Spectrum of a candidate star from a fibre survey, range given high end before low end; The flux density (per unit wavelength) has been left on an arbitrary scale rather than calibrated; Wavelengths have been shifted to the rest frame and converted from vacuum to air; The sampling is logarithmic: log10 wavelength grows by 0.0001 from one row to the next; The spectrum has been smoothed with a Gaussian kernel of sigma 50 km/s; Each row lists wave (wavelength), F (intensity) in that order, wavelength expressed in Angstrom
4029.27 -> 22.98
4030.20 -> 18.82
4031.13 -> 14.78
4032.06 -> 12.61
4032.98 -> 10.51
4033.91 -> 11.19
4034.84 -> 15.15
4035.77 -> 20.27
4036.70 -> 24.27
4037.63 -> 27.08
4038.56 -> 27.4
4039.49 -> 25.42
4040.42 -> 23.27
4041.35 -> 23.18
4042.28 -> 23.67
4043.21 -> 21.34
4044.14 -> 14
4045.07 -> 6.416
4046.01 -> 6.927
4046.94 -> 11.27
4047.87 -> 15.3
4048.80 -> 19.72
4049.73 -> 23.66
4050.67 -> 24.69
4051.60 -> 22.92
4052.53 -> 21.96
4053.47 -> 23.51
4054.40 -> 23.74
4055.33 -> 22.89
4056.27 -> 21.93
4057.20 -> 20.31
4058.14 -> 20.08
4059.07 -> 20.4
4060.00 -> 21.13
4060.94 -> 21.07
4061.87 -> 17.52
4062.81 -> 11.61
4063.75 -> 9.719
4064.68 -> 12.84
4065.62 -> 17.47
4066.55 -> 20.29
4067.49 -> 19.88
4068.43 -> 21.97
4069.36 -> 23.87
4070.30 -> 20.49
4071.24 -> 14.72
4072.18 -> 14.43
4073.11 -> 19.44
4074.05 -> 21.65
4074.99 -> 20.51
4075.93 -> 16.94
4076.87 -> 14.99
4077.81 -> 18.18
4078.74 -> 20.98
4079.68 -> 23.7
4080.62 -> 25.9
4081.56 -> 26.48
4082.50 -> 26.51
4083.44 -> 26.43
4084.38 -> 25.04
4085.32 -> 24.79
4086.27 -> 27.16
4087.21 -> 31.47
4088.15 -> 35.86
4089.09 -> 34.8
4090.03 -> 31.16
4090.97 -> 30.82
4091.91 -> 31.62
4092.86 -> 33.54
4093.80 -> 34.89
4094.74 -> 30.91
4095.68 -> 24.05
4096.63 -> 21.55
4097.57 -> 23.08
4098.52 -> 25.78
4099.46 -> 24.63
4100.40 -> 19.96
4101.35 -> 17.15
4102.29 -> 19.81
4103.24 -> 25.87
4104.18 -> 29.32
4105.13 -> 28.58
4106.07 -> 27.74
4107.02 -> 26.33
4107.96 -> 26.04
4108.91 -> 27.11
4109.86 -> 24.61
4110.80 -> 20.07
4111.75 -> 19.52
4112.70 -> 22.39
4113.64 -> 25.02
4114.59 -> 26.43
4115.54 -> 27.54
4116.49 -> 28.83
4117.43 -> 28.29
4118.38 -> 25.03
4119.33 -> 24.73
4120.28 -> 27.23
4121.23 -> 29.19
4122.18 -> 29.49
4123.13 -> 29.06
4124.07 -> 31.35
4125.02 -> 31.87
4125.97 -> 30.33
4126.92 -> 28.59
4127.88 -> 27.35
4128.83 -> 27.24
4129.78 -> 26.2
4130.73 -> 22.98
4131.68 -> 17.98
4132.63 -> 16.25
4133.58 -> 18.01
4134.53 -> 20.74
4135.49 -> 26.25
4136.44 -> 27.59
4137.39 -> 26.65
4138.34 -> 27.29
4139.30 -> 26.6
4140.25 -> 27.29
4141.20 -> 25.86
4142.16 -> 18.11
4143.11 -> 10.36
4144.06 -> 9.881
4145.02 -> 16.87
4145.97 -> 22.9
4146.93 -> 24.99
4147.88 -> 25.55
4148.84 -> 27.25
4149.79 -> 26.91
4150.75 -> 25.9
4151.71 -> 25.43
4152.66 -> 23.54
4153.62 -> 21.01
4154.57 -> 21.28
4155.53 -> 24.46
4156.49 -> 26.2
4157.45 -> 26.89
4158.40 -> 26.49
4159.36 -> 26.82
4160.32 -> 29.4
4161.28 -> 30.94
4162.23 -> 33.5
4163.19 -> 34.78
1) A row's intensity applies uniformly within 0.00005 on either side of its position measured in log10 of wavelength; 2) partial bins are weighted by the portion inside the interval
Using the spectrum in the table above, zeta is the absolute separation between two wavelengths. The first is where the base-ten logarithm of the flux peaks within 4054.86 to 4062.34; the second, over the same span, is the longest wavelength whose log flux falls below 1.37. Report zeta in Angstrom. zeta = 6.5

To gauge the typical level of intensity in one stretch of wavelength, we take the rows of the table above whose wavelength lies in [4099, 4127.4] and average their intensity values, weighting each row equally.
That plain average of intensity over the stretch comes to 26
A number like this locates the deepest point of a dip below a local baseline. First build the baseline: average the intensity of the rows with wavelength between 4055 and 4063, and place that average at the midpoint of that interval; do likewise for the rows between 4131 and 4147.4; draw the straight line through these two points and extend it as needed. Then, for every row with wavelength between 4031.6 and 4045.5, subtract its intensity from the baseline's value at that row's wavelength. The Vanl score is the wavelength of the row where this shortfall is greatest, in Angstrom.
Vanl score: 4045.07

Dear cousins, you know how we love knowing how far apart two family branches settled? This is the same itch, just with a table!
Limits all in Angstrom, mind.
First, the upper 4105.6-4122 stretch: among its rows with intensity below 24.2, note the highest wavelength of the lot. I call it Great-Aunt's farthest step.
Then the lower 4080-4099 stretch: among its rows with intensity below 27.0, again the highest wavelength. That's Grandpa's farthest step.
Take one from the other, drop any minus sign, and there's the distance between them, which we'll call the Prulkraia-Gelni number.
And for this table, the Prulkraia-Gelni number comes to 14.2 Angstrom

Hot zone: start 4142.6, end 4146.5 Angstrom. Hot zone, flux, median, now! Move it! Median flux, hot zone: 14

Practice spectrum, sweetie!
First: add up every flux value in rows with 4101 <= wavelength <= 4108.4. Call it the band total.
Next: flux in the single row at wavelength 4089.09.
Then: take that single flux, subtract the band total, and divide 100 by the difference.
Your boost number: -0.60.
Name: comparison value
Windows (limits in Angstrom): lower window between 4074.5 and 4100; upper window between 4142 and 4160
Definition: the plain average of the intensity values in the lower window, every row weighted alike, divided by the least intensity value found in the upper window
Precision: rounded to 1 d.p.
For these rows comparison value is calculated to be 2.7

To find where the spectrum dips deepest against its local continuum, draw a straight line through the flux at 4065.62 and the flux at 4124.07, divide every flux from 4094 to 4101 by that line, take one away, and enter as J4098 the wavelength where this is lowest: 4100.40 Angstrom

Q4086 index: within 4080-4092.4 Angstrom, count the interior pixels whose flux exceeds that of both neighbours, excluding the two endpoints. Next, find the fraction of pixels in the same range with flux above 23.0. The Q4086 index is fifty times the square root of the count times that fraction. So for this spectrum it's 71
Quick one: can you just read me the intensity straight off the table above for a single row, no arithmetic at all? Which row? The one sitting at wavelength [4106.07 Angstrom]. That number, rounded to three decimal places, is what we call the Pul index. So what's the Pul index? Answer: 27.740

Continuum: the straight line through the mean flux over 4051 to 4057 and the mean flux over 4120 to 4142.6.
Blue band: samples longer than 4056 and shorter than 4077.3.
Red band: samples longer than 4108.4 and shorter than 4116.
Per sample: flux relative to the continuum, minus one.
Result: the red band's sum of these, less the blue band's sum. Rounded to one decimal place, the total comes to 4.5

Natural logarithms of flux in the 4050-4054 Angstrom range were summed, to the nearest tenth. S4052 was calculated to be 12.6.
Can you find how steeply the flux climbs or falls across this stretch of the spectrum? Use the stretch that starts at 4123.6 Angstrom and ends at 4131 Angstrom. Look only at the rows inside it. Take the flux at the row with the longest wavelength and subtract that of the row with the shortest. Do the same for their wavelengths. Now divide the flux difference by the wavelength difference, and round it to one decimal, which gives -1.3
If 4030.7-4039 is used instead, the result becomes 1.7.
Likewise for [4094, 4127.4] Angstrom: -0.1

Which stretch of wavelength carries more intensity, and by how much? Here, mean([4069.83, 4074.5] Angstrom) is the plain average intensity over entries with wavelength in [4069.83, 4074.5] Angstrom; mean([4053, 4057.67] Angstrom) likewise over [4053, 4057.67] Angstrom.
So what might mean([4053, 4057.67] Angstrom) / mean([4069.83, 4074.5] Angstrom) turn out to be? 1.2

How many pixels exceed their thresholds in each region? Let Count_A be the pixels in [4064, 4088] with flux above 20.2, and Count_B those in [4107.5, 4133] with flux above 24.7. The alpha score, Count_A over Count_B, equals 0.8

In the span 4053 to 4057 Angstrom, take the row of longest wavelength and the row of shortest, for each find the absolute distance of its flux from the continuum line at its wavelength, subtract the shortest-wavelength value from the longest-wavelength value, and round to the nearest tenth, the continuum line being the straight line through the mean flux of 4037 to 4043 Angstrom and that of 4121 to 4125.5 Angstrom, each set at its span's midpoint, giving 1.8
